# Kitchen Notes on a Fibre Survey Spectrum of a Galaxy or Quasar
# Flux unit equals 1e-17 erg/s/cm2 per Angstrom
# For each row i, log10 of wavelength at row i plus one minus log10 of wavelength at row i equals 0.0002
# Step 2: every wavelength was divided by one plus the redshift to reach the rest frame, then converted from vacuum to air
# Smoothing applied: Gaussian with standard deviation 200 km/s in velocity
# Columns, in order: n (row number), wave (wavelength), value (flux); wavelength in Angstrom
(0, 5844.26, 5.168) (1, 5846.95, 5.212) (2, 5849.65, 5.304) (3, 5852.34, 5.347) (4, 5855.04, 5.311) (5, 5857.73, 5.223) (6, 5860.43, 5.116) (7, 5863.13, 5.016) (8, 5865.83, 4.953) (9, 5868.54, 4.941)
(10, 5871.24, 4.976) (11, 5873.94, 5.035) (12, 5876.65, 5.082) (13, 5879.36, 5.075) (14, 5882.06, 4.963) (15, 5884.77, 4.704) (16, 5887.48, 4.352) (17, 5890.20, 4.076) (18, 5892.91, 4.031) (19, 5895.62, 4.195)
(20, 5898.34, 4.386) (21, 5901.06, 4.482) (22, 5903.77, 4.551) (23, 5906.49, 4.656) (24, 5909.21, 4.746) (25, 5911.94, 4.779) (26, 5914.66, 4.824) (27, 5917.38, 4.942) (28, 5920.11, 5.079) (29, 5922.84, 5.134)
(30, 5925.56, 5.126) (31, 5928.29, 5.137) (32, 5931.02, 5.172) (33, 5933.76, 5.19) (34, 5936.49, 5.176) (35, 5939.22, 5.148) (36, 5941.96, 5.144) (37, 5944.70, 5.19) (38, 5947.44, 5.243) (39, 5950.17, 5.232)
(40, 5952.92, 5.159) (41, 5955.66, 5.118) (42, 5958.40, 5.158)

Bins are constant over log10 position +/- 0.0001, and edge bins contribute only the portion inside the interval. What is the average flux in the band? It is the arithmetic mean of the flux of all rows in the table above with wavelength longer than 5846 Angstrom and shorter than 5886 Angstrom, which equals 5.08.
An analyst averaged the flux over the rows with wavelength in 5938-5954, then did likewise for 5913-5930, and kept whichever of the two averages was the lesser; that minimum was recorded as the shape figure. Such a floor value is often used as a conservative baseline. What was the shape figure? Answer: 5.04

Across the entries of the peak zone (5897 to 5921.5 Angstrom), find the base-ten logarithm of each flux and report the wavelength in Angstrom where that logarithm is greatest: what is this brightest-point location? 5920.11 Angstrom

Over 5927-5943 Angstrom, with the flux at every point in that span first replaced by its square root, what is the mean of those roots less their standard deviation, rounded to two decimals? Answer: 2.27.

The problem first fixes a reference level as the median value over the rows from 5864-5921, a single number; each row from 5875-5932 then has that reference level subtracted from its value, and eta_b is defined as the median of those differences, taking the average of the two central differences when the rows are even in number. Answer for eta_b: 0.0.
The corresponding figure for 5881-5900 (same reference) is -0.4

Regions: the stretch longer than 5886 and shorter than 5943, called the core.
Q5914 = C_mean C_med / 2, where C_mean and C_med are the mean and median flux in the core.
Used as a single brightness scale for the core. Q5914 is 11.5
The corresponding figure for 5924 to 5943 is 13.3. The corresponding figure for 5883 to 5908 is 9.6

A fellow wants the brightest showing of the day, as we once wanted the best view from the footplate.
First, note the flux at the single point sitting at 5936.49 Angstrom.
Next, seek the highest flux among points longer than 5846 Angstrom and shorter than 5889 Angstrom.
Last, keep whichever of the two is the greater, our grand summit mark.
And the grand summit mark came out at 5.35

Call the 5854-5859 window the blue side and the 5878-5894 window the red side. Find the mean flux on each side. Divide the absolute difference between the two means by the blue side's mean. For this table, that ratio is 0.14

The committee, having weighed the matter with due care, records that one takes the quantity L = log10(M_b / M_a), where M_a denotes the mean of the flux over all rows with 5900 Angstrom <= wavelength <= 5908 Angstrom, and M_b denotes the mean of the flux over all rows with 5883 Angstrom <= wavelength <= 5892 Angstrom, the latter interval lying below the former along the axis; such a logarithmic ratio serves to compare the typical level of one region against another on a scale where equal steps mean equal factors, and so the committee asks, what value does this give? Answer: -0.018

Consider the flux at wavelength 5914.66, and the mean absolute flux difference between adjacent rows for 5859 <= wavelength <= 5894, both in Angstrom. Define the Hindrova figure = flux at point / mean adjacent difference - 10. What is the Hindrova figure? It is 32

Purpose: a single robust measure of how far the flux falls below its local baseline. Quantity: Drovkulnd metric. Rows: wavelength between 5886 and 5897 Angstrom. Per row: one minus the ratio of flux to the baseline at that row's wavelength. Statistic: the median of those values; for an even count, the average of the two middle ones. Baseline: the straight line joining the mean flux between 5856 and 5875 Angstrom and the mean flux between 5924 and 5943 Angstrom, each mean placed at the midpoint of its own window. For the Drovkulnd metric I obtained 0.19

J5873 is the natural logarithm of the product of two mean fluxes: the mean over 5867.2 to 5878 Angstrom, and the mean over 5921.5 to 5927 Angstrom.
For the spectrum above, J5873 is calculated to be 3.25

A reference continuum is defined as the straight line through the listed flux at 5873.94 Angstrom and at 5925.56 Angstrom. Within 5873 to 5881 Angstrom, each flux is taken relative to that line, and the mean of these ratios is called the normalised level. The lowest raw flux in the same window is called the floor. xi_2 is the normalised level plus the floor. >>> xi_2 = 6.04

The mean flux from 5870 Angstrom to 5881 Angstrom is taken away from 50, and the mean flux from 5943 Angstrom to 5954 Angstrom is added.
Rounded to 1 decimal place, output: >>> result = 50.2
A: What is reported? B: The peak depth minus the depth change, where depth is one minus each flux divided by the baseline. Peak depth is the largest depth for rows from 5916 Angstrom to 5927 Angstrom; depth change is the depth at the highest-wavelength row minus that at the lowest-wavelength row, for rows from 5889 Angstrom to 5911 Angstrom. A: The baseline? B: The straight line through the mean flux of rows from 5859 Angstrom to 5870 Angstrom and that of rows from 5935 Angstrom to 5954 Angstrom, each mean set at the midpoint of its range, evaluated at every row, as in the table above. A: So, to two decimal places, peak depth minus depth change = 0.16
